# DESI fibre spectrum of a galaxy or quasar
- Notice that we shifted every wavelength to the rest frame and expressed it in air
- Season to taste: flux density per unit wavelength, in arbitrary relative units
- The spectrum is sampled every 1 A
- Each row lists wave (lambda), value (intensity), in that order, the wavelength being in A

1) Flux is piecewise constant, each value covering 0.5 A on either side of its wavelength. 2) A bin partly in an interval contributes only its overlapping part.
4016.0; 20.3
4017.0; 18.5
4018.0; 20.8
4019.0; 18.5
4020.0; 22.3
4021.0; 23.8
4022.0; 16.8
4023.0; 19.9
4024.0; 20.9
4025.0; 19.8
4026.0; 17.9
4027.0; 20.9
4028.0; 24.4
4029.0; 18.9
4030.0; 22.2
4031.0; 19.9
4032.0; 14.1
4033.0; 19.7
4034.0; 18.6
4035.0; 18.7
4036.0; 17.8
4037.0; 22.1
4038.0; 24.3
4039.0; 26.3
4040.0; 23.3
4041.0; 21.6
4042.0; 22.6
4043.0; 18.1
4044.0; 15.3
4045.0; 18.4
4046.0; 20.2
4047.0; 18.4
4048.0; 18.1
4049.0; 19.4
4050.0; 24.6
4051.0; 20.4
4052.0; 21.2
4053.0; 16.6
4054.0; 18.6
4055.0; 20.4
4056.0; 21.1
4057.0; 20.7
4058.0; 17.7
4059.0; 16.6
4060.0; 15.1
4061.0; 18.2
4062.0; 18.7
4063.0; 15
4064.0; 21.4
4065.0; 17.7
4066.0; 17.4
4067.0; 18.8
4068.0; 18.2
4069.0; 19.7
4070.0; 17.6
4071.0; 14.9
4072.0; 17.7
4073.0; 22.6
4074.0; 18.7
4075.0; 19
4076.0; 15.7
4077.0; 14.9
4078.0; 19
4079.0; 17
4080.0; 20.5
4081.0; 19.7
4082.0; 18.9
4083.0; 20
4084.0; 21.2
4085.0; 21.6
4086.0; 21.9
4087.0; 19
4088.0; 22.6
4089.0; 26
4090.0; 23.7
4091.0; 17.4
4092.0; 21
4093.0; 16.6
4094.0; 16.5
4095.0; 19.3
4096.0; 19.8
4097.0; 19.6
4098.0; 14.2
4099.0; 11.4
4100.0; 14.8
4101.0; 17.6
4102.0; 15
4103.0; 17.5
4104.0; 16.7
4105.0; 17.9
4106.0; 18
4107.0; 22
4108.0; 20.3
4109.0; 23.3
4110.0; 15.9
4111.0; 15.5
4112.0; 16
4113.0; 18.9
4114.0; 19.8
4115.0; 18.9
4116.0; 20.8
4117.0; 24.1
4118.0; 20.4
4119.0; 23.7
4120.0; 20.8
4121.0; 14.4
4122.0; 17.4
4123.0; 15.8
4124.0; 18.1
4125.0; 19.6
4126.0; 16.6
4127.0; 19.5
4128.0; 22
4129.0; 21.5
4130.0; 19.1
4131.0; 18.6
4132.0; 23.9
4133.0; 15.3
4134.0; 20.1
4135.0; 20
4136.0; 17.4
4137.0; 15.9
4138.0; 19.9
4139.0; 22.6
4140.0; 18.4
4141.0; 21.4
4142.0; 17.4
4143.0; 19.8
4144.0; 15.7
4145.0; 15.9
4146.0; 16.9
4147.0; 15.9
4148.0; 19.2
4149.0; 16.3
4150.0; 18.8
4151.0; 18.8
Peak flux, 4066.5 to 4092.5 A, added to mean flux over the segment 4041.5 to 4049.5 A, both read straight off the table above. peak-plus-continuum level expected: 44.8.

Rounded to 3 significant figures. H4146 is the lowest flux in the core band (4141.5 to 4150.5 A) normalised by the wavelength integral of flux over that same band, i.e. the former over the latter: 0.101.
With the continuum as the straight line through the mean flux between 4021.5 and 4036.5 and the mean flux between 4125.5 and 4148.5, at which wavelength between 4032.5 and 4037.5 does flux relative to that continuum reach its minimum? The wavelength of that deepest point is 4036.0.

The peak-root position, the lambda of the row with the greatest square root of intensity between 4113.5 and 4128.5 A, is 4117.0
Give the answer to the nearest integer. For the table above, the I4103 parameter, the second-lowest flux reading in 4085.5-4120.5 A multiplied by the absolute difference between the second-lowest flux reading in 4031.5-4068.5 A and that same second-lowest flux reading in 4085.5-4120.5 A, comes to 11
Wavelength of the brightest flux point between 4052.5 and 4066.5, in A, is 4064.0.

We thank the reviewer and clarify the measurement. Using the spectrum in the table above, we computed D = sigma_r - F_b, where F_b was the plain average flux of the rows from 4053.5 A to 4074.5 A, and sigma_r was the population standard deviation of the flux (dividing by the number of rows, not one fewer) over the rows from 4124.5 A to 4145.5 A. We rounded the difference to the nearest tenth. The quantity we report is -16.1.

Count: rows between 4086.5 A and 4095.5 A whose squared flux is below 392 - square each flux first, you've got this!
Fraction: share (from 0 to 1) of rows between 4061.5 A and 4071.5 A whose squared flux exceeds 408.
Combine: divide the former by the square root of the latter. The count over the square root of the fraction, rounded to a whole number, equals 16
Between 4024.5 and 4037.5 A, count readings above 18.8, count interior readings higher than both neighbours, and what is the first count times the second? 32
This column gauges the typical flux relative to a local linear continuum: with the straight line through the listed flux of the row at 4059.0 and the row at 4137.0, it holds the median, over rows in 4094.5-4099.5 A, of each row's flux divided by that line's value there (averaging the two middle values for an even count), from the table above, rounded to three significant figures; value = 1.19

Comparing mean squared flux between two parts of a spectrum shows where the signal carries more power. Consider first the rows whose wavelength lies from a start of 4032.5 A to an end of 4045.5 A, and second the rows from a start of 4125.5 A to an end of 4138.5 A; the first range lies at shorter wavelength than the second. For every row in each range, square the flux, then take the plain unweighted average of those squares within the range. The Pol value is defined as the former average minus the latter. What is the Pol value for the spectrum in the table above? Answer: 55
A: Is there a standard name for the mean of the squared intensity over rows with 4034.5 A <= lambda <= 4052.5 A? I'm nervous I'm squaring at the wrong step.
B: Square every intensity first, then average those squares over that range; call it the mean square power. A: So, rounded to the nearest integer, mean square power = 432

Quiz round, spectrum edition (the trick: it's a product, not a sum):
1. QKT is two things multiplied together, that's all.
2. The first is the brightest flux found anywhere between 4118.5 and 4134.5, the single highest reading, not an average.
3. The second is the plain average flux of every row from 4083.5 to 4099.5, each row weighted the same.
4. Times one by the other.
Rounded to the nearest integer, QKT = 466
